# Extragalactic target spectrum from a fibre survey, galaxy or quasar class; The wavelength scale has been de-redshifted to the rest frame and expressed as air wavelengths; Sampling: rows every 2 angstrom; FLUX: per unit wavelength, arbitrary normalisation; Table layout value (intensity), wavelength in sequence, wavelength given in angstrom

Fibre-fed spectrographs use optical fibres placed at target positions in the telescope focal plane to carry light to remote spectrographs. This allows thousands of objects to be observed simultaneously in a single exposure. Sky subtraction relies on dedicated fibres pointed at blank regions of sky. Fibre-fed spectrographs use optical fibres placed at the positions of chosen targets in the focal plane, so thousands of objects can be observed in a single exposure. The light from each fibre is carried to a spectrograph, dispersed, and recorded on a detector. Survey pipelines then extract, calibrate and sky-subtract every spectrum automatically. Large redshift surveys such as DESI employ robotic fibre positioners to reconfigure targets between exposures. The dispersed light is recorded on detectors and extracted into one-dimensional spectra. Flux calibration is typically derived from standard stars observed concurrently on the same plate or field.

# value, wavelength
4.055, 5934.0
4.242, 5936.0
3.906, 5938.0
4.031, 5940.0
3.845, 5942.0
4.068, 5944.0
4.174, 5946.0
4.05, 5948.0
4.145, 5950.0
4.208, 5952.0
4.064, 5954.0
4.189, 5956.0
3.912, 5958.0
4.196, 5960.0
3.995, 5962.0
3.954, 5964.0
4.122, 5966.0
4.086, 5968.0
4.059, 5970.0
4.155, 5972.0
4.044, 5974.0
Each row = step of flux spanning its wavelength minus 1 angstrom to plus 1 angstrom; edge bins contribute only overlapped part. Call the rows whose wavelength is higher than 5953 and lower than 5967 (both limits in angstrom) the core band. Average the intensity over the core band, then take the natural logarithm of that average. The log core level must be 1.40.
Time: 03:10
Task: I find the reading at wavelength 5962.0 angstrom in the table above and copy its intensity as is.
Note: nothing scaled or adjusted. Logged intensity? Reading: 3.995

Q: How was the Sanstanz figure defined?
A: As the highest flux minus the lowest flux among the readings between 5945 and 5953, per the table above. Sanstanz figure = 0.16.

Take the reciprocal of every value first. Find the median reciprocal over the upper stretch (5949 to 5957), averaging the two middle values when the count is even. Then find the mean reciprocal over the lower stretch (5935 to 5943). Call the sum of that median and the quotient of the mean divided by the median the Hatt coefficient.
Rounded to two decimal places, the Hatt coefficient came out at 1.28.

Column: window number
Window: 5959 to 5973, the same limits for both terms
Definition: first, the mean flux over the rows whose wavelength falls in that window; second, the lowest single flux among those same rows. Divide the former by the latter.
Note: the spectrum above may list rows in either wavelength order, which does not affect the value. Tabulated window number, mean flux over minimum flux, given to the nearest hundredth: 1.03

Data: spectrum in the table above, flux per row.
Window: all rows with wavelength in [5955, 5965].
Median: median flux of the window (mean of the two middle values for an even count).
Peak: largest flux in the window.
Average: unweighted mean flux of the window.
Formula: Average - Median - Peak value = -4.14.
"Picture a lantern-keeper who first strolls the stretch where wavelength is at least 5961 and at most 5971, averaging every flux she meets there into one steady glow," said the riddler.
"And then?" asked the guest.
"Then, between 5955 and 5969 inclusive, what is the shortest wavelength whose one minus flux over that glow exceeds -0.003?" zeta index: 5958.0 angstrom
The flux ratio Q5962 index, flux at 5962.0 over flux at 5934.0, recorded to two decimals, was 0.99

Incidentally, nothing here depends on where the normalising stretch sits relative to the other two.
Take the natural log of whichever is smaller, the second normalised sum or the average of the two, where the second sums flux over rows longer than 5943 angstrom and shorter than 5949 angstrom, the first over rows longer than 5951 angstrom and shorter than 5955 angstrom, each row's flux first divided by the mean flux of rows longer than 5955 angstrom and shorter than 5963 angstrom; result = 0.93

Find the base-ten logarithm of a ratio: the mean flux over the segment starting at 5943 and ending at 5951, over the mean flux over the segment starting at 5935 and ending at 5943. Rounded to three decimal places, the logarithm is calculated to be 0.011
